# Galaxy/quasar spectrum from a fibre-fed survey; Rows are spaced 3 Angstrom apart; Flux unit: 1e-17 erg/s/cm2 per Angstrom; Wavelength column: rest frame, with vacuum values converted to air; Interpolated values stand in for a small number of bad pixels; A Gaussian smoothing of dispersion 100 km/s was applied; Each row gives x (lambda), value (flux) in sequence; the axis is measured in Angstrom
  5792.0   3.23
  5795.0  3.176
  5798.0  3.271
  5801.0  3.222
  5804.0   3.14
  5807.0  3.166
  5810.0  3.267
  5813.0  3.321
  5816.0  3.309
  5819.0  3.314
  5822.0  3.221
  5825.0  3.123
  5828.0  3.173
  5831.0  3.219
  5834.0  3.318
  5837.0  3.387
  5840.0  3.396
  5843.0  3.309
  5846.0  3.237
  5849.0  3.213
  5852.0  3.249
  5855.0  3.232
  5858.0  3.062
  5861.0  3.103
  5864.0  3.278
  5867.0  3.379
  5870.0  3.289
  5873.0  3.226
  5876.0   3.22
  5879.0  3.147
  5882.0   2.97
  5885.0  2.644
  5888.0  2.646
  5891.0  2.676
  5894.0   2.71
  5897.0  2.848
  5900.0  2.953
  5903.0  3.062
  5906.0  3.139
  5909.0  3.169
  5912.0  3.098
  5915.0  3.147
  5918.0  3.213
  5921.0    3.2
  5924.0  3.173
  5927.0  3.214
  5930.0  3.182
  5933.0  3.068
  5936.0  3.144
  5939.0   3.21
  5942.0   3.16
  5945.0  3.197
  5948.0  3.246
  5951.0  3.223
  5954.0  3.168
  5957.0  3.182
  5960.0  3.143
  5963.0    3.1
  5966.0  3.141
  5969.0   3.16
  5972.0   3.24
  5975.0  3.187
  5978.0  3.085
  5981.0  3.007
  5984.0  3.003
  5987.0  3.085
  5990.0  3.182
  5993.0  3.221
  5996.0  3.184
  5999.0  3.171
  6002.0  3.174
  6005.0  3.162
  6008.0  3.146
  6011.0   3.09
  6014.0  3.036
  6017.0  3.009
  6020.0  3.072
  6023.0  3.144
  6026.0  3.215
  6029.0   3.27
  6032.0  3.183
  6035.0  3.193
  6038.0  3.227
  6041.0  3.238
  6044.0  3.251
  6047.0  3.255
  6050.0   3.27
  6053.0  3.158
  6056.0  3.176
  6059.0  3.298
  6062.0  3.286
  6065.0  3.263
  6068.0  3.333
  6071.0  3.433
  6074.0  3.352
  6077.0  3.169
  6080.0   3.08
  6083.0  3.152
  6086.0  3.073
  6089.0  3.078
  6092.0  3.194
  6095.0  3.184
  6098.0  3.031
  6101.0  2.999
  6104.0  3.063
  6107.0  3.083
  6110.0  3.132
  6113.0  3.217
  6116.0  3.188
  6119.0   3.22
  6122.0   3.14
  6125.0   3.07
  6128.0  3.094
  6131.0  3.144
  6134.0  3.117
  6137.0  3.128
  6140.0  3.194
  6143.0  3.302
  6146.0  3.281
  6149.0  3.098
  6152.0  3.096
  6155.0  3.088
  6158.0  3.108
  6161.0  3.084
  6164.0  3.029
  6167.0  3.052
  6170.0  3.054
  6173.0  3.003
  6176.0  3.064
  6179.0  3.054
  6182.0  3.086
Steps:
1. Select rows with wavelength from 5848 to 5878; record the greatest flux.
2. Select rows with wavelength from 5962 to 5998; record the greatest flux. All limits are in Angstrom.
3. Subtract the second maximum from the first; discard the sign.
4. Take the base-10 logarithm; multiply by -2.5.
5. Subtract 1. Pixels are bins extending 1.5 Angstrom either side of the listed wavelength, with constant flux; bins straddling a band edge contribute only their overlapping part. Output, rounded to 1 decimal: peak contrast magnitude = 1.1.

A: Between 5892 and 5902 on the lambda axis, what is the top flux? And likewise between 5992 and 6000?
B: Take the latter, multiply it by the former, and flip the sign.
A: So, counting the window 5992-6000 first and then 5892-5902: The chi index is -9.5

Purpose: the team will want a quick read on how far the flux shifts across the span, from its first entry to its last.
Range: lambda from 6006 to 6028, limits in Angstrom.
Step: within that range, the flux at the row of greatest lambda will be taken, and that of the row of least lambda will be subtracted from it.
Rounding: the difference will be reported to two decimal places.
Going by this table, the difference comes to 0.07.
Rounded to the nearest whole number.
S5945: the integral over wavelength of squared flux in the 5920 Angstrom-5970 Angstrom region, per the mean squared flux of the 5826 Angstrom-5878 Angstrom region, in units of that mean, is 48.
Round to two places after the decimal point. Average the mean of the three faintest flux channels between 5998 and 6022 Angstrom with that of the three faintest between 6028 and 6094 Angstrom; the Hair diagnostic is 3.06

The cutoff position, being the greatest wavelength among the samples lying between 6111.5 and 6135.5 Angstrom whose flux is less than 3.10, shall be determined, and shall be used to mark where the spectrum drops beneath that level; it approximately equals 6128.0 Angstrom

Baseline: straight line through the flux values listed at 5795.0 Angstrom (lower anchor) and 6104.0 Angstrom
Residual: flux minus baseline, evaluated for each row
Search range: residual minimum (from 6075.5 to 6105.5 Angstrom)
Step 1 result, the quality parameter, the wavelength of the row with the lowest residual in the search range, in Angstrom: 6101.0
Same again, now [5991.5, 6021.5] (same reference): 6017.0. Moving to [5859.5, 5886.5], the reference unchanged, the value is 5885.0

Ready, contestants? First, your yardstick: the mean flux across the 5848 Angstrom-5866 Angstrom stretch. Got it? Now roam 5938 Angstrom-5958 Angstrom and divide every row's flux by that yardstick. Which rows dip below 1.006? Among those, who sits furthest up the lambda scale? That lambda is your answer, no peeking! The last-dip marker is 5957.0 Angstrom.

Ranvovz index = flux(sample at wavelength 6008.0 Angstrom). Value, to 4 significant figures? 3.146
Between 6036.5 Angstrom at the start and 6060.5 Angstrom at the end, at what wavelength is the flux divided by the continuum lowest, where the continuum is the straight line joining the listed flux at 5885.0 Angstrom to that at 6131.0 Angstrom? 6053.0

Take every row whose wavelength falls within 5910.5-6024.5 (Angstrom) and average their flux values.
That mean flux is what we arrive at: 3.15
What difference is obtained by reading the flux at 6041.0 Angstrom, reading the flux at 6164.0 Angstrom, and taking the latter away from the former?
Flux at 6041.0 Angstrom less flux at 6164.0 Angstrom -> 0.21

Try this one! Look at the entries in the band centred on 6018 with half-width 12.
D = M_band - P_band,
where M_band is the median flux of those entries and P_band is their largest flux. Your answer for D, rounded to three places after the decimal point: -0.153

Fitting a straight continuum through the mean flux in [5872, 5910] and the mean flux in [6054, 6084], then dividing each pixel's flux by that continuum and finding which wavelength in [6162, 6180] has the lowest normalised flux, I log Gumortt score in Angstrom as 6173.0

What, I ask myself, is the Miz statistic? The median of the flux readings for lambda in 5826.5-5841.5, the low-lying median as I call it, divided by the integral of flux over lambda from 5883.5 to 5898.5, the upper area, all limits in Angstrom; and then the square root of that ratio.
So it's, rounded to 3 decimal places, 0.286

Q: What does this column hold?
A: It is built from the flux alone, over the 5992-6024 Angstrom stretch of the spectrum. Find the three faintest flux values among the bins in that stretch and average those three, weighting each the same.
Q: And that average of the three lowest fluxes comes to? 3.039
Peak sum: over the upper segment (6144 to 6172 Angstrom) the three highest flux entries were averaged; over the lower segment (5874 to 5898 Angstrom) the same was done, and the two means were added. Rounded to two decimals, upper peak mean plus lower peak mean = 6.27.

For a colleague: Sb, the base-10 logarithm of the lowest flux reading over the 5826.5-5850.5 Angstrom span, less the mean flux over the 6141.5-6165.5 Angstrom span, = -2.63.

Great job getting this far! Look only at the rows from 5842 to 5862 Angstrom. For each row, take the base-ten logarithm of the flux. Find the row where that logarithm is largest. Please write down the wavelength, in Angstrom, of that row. 5843.0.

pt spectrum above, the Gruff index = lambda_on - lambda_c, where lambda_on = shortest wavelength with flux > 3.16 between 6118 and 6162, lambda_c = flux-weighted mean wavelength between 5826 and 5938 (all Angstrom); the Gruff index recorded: 237.7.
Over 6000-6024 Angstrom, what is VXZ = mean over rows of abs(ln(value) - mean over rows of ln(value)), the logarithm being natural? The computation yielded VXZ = 0.017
